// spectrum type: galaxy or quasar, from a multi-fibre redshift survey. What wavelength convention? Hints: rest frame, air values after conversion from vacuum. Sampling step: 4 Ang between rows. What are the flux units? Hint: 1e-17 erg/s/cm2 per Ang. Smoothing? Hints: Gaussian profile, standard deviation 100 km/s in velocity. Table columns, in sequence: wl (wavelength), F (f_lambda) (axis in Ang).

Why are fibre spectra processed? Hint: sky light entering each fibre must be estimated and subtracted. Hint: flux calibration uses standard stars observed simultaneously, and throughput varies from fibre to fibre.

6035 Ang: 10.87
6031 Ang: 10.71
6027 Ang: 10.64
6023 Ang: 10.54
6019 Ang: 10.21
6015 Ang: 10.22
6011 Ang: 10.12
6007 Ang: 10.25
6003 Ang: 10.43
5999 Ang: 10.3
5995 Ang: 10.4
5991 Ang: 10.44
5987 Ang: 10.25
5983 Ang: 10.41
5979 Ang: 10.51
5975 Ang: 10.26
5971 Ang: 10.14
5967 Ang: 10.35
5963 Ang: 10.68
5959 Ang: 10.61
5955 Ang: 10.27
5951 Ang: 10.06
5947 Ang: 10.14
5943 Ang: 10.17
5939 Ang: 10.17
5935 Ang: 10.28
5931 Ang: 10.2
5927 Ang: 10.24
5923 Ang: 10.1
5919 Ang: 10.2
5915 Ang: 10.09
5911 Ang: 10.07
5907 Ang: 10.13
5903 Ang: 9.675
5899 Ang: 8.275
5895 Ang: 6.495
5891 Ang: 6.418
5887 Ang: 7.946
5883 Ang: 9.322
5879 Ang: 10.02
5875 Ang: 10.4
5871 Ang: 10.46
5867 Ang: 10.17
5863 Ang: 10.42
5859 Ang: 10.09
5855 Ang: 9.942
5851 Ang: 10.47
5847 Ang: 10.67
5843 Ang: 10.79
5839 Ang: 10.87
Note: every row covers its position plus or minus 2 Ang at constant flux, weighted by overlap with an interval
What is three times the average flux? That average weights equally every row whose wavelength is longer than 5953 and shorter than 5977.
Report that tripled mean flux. 31.2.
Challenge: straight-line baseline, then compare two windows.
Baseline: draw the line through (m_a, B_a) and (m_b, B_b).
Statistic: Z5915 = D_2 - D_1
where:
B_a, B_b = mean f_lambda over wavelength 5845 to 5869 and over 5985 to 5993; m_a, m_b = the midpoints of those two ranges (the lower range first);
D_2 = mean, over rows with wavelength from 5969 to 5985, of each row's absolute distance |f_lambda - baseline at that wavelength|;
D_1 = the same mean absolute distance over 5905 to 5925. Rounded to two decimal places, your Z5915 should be -0.07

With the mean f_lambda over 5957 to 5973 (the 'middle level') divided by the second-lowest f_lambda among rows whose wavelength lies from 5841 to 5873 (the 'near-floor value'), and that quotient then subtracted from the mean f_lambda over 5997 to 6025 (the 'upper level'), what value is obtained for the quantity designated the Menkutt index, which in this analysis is 9.26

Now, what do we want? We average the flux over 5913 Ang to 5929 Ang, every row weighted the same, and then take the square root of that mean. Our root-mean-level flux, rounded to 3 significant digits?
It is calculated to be 3.19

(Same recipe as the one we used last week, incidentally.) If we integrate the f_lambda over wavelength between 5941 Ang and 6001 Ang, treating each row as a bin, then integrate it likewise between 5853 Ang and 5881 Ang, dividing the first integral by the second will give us 2.2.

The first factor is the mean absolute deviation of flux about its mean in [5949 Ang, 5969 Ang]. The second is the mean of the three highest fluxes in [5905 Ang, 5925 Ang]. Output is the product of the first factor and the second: 2.0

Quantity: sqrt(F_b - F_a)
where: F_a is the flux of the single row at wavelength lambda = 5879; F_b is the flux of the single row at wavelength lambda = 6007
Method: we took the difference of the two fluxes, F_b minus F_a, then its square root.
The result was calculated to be 0.5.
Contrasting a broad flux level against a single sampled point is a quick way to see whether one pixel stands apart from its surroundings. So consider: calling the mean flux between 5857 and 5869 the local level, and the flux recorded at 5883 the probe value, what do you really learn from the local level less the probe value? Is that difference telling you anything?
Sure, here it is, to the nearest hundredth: 0.90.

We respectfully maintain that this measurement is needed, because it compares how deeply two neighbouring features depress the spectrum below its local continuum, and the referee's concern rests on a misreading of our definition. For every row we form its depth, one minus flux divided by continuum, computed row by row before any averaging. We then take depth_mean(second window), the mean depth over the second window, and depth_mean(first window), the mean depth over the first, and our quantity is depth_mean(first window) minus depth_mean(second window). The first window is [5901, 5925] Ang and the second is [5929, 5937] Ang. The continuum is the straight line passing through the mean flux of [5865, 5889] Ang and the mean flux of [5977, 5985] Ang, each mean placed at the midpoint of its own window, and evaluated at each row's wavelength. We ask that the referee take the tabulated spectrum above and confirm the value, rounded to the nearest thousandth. 0.005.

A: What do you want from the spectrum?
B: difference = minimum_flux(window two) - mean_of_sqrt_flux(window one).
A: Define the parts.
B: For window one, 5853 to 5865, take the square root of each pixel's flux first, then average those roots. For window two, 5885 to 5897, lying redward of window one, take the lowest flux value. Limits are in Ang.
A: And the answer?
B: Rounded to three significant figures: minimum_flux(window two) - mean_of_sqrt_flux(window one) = 3.23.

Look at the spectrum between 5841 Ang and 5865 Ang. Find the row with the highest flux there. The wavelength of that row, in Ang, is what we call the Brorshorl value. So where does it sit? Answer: 5843 Ang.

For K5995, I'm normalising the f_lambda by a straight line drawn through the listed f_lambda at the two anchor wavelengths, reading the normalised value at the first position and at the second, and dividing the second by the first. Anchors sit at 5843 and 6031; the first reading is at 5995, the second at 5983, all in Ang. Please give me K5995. 1.00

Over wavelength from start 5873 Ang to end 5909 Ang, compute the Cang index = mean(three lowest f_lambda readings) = 7.0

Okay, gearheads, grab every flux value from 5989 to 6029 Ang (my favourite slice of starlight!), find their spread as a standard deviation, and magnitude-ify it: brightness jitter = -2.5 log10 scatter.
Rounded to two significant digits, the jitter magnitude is 2.0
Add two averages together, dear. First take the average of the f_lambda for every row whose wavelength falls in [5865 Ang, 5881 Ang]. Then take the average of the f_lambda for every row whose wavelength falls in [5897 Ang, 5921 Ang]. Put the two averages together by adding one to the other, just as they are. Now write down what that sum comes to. 20.0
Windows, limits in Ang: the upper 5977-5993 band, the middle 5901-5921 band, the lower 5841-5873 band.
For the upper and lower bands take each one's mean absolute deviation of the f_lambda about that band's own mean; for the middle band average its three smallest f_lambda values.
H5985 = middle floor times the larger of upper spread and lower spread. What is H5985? 2.3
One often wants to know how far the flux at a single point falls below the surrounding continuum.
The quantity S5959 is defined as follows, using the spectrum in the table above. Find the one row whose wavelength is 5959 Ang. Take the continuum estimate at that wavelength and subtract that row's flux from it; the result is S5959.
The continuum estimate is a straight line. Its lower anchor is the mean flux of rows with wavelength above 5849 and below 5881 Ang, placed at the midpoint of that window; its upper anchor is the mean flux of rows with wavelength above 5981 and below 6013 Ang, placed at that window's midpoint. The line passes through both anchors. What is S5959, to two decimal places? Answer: -0.31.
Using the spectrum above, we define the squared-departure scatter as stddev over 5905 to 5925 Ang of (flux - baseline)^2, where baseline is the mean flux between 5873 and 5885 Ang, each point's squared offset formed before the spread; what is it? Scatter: 0.02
